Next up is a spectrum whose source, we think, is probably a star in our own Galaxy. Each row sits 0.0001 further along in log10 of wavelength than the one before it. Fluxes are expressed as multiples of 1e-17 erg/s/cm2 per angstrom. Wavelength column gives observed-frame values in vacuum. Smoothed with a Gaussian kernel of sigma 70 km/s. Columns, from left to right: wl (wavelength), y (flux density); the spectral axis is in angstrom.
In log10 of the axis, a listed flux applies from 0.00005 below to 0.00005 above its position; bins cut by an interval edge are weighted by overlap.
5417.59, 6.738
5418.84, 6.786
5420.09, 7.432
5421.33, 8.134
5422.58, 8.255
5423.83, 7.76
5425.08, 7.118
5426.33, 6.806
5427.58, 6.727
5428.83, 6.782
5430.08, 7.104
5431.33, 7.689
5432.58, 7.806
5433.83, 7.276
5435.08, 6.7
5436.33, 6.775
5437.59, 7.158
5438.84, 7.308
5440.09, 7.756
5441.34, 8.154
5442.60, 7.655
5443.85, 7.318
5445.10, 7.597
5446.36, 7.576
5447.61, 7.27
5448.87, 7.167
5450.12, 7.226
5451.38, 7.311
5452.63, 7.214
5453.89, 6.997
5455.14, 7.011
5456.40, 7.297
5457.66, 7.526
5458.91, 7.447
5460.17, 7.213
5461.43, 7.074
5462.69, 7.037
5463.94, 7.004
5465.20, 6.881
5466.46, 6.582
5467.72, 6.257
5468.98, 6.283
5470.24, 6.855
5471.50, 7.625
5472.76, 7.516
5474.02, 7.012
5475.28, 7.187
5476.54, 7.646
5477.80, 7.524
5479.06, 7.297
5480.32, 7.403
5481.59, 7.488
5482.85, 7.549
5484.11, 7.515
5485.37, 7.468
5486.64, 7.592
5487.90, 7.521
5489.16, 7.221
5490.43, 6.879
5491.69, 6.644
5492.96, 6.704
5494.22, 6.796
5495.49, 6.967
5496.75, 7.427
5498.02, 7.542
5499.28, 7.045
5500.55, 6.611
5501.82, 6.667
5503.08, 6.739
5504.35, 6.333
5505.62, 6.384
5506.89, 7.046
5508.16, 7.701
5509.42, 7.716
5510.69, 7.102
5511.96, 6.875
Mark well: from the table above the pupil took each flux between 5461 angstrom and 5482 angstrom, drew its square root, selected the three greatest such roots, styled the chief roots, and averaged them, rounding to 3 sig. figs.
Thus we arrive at 2.76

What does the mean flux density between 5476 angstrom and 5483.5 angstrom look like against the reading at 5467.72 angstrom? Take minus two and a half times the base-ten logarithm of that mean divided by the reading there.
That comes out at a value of -0.19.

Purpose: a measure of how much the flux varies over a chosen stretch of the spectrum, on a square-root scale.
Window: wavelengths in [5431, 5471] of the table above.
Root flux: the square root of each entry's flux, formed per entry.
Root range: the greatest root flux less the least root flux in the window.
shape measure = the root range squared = 0.125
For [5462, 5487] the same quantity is 0.070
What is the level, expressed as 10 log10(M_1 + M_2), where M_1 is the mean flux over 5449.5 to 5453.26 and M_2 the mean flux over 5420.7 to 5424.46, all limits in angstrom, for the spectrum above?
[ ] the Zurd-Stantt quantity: 11.8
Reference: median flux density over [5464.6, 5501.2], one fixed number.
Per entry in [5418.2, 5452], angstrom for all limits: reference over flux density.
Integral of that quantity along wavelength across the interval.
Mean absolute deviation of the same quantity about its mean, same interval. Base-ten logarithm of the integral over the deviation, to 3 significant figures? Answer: 2.84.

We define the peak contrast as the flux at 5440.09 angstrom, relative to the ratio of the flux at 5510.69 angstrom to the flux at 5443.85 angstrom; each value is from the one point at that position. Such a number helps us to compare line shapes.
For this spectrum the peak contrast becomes 8.0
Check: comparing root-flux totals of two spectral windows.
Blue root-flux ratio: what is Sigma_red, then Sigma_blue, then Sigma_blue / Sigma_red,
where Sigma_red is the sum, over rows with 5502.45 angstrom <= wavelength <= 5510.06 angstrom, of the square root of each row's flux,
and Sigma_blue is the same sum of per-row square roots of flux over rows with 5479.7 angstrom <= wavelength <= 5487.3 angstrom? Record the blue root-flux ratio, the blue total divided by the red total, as 1.04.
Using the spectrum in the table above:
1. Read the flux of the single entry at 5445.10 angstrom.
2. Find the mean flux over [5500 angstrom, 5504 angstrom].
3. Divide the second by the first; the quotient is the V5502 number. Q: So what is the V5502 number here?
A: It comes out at 0.88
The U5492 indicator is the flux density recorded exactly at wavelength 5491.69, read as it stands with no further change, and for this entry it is 6.644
